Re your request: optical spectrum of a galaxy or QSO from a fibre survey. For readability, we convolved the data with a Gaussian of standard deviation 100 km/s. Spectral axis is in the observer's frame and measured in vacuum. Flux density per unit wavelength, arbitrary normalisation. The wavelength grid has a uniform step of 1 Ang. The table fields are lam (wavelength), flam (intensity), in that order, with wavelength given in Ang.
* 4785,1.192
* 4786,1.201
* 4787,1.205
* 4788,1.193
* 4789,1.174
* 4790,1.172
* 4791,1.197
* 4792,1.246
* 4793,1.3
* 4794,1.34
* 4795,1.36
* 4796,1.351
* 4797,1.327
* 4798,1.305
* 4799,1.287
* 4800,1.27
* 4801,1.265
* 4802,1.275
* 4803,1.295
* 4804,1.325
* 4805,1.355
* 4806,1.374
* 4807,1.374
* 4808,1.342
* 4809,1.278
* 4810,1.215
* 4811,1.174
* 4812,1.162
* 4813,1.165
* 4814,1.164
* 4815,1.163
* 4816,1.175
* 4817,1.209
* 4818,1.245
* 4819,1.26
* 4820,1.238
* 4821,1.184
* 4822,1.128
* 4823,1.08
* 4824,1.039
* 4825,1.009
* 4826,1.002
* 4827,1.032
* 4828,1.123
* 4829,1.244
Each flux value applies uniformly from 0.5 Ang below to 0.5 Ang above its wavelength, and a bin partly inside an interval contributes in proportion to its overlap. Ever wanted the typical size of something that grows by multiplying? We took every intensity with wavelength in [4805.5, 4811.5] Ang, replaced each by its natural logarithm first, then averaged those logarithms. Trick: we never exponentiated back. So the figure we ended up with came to 0.26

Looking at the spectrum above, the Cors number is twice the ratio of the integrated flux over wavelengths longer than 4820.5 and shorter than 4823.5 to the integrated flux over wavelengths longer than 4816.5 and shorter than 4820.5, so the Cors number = 1.4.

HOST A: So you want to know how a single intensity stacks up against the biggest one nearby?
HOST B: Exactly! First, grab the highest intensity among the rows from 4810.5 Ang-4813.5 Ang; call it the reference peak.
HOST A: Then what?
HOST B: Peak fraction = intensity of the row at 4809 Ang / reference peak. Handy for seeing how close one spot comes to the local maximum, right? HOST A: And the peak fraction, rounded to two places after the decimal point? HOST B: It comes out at 1.09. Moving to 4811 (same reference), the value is 1.00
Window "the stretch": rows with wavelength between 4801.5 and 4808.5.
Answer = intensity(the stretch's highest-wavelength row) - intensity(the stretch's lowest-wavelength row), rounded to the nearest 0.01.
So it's 0.07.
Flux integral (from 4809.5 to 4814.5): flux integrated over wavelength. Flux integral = 5.9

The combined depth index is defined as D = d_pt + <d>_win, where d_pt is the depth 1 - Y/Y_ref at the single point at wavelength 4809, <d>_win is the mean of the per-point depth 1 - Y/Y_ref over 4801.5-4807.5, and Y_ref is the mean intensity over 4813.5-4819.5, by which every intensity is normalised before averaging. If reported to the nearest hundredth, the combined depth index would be -0.17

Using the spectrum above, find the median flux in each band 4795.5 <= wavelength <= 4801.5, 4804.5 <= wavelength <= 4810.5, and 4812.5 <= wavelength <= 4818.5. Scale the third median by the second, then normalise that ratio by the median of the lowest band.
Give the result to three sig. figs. 0.669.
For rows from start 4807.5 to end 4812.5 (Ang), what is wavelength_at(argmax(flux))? 4808 Ang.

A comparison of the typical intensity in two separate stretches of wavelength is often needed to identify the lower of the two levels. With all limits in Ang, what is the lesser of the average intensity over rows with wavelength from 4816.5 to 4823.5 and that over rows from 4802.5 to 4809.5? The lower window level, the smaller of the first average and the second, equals 1.192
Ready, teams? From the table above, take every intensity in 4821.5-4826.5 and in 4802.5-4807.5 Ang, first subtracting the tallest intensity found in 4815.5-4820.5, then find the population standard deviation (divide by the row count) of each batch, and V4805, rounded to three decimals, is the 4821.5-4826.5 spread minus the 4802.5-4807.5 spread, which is 0.016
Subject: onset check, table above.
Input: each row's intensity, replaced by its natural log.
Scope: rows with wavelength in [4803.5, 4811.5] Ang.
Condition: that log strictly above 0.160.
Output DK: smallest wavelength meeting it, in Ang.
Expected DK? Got 4804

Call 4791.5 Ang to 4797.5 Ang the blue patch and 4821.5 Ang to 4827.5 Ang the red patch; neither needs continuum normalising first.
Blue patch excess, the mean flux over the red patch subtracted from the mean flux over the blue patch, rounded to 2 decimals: 0.27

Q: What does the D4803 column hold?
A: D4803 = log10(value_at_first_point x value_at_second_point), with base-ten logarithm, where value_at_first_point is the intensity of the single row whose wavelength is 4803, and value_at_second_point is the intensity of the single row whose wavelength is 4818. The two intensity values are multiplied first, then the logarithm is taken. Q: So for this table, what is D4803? 0.21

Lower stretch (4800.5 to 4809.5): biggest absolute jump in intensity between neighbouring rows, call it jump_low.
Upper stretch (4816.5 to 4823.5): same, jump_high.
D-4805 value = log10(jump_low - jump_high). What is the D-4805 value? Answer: -2.10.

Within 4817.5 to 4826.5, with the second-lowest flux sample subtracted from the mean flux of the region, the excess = 0.12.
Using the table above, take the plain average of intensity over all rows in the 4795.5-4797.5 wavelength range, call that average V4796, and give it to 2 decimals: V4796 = 1.34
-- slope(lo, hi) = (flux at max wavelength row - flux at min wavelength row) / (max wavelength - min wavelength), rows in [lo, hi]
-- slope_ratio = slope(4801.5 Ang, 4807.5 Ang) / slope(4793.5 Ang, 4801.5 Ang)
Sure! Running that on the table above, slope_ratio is -1.8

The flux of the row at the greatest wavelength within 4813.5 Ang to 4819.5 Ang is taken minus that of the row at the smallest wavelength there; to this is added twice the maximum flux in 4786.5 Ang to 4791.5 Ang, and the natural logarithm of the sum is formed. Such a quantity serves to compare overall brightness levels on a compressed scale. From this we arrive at 0.92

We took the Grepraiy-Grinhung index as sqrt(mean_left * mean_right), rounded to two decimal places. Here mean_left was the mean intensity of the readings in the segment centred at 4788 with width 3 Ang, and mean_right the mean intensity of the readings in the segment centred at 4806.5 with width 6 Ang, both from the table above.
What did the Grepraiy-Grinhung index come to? 1.26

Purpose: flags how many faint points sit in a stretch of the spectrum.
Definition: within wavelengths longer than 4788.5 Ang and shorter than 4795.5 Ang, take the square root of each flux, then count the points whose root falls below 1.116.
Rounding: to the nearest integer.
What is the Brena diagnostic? 3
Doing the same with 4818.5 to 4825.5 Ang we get 6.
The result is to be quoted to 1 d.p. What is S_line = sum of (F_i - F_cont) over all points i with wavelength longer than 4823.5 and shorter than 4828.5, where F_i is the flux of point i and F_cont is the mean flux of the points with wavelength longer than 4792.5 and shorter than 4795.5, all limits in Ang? -1.5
